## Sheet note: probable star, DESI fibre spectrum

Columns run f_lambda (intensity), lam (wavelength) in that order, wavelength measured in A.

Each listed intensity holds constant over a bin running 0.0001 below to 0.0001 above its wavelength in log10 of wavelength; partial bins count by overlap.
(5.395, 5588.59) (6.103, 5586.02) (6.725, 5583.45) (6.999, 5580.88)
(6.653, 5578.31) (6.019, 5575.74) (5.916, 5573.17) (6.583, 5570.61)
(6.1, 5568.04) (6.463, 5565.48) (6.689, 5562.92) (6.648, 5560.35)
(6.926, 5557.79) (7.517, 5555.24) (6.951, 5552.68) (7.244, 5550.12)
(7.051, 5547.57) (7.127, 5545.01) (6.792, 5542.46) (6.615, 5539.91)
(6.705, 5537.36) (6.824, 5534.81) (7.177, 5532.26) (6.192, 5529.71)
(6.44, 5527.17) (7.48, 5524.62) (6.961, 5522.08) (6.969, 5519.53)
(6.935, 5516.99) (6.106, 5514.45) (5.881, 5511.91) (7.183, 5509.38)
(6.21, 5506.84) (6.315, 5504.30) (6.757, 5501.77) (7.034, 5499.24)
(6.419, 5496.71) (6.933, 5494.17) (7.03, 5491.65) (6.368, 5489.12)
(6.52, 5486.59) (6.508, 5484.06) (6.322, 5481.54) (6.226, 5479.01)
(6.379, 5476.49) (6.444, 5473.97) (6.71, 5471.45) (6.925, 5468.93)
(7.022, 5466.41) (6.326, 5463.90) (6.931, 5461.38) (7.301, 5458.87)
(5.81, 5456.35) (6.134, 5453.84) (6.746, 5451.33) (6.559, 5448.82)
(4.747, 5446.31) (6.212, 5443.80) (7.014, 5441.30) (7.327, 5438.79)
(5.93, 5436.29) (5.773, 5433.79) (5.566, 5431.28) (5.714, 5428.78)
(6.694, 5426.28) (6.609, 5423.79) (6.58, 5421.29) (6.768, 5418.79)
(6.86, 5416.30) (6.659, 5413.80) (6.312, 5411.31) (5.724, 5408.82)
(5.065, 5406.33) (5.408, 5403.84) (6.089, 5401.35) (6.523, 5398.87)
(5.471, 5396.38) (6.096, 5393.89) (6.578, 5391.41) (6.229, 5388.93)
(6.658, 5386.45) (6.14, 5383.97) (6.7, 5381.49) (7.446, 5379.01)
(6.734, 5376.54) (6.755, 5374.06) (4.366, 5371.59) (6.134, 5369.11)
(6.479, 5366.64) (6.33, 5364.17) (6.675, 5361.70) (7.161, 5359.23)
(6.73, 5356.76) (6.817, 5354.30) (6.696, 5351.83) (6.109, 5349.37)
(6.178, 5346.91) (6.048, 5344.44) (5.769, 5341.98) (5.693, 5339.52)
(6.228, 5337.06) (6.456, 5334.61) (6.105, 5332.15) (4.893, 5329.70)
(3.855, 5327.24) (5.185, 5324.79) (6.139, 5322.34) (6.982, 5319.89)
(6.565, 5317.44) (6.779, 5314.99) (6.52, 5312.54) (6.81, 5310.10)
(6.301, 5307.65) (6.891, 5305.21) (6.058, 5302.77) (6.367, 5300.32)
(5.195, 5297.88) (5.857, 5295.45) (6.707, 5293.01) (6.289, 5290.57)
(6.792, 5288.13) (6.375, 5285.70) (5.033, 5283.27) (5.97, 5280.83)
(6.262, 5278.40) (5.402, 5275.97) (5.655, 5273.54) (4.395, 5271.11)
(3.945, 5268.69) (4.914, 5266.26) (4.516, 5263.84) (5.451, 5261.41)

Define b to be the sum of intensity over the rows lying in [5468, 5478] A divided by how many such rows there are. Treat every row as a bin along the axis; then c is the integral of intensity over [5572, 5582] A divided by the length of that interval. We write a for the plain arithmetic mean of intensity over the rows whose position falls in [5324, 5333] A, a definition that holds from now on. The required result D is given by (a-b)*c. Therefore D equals -10.3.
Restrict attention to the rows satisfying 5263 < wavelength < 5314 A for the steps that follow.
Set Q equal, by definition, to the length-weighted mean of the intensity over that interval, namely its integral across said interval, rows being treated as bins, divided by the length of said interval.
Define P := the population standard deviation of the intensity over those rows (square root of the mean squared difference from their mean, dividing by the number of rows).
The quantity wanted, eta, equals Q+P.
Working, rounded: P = 0.84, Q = 5.84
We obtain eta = 6.68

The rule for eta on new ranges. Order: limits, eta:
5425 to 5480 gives 7.00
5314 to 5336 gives 6.85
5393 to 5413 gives 6.32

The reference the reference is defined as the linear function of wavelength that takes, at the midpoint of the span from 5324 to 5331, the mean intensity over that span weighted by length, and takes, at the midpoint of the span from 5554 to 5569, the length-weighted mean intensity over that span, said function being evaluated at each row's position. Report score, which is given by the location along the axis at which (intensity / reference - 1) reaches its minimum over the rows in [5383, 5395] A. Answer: 5393.89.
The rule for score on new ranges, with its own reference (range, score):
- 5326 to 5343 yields 5327.24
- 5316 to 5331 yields 5327.24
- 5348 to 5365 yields 5349.37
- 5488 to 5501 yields 5496.71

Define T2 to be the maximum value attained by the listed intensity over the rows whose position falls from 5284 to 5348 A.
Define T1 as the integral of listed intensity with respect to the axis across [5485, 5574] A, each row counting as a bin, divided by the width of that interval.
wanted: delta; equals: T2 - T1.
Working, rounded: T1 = 6.72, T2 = 6.982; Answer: 0.3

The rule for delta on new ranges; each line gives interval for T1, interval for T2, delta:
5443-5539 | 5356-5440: 0.9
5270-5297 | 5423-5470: 1.4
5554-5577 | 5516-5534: 0.9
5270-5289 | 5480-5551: 1.8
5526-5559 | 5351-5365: 0.3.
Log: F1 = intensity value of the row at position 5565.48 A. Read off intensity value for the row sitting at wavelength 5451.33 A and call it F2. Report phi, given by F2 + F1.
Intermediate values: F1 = 6.463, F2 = 6.746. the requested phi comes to 13.2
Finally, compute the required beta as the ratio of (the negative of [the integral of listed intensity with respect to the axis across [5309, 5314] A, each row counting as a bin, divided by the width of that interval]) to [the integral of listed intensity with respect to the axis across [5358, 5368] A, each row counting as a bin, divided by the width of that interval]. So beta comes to -1.00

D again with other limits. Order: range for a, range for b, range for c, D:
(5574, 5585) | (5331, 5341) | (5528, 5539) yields 3.2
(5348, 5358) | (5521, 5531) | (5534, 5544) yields -1.2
